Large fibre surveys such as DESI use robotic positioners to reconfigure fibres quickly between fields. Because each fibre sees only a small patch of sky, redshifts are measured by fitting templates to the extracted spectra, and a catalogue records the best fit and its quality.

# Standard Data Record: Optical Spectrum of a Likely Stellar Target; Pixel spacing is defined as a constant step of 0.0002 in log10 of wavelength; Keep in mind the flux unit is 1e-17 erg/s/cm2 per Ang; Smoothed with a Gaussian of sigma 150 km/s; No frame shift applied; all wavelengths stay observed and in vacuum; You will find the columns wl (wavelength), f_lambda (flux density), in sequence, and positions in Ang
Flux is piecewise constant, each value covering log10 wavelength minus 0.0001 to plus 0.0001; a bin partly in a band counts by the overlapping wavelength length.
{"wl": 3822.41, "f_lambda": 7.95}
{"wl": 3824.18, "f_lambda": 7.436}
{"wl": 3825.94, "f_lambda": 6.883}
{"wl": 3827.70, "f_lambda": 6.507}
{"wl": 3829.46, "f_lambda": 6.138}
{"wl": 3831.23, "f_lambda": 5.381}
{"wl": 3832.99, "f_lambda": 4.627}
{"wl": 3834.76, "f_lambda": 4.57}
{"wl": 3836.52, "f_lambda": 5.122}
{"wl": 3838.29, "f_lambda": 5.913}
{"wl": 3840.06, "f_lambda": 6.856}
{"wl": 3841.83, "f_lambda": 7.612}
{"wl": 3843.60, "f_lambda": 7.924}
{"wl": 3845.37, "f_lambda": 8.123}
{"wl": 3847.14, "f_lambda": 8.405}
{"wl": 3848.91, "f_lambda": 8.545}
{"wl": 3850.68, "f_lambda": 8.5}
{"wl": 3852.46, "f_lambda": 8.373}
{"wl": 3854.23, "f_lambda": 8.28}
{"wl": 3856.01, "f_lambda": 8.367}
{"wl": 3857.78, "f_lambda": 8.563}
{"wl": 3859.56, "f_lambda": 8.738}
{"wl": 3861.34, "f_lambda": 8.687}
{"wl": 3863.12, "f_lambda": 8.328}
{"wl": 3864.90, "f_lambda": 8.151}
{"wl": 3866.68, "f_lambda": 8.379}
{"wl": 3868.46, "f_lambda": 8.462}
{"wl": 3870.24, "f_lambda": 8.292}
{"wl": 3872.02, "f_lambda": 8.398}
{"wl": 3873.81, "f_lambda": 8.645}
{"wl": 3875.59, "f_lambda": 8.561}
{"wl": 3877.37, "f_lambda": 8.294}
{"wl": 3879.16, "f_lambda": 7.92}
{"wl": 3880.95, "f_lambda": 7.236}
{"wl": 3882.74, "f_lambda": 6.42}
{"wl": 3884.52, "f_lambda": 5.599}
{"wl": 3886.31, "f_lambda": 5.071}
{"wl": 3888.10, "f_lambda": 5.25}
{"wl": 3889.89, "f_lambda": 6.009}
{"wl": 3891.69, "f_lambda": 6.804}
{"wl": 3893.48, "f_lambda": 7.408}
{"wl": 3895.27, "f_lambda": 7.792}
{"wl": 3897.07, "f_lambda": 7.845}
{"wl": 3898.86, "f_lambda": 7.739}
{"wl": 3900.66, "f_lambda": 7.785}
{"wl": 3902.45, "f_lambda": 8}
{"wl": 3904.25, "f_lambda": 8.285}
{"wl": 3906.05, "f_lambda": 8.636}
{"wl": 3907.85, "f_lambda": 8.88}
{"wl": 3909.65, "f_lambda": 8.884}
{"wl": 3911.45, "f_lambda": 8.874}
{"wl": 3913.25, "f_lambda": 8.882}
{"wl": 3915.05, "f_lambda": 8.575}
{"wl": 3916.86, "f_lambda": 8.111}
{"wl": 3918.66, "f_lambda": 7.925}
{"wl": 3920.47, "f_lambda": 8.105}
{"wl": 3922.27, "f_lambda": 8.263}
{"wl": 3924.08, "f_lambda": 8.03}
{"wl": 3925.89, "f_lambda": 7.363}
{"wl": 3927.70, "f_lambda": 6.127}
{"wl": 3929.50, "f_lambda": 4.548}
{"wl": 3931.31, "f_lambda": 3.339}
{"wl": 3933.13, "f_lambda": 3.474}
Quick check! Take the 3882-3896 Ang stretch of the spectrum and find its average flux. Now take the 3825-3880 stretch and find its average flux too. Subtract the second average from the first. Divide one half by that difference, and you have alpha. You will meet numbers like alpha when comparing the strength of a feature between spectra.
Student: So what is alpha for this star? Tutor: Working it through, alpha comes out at -0.4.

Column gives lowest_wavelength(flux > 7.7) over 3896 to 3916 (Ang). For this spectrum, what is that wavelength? 3897.07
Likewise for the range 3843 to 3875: 3843.60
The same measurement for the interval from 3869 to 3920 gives 3870.24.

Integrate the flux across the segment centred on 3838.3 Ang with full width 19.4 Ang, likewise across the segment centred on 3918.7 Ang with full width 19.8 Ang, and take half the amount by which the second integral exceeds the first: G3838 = 18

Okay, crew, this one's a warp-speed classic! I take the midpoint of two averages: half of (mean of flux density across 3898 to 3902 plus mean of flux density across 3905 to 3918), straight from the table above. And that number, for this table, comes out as 8.2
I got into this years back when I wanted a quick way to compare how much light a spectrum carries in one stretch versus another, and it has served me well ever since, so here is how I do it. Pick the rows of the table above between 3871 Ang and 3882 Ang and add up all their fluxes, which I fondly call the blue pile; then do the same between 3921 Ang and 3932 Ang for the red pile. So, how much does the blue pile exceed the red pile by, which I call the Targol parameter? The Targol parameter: 11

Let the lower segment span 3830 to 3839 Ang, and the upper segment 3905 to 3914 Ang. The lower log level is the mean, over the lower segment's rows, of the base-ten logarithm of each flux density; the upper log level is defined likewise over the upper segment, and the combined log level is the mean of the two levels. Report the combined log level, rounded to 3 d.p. 0.827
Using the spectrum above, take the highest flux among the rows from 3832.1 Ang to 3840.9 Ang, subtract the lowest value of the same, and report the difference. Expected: 2.3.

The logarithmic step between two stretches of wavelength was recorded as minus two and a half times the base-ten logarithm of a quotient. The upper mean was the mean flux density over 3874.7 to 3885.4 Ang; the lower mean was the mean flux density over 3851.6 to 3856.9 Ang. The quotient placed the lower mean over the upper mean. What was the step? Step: -0.14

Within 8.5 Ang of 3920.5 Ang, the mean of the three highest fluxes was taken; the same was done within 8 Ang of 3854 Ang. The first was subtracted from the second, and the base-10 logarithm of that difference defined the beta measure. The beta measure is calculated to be -1.0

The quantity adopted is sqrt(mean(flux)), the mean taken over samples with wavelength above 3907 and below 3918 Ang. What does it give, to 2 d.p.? 2.95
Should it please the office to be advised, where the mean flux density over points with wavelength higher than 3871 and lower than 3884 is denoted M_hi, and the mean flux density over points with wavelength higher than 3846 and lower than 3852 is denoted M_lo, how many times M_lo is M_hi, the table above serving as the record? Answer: 0.93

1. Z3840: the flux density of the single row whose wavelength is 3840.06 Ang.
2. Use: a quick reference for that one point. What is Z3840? 6.856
